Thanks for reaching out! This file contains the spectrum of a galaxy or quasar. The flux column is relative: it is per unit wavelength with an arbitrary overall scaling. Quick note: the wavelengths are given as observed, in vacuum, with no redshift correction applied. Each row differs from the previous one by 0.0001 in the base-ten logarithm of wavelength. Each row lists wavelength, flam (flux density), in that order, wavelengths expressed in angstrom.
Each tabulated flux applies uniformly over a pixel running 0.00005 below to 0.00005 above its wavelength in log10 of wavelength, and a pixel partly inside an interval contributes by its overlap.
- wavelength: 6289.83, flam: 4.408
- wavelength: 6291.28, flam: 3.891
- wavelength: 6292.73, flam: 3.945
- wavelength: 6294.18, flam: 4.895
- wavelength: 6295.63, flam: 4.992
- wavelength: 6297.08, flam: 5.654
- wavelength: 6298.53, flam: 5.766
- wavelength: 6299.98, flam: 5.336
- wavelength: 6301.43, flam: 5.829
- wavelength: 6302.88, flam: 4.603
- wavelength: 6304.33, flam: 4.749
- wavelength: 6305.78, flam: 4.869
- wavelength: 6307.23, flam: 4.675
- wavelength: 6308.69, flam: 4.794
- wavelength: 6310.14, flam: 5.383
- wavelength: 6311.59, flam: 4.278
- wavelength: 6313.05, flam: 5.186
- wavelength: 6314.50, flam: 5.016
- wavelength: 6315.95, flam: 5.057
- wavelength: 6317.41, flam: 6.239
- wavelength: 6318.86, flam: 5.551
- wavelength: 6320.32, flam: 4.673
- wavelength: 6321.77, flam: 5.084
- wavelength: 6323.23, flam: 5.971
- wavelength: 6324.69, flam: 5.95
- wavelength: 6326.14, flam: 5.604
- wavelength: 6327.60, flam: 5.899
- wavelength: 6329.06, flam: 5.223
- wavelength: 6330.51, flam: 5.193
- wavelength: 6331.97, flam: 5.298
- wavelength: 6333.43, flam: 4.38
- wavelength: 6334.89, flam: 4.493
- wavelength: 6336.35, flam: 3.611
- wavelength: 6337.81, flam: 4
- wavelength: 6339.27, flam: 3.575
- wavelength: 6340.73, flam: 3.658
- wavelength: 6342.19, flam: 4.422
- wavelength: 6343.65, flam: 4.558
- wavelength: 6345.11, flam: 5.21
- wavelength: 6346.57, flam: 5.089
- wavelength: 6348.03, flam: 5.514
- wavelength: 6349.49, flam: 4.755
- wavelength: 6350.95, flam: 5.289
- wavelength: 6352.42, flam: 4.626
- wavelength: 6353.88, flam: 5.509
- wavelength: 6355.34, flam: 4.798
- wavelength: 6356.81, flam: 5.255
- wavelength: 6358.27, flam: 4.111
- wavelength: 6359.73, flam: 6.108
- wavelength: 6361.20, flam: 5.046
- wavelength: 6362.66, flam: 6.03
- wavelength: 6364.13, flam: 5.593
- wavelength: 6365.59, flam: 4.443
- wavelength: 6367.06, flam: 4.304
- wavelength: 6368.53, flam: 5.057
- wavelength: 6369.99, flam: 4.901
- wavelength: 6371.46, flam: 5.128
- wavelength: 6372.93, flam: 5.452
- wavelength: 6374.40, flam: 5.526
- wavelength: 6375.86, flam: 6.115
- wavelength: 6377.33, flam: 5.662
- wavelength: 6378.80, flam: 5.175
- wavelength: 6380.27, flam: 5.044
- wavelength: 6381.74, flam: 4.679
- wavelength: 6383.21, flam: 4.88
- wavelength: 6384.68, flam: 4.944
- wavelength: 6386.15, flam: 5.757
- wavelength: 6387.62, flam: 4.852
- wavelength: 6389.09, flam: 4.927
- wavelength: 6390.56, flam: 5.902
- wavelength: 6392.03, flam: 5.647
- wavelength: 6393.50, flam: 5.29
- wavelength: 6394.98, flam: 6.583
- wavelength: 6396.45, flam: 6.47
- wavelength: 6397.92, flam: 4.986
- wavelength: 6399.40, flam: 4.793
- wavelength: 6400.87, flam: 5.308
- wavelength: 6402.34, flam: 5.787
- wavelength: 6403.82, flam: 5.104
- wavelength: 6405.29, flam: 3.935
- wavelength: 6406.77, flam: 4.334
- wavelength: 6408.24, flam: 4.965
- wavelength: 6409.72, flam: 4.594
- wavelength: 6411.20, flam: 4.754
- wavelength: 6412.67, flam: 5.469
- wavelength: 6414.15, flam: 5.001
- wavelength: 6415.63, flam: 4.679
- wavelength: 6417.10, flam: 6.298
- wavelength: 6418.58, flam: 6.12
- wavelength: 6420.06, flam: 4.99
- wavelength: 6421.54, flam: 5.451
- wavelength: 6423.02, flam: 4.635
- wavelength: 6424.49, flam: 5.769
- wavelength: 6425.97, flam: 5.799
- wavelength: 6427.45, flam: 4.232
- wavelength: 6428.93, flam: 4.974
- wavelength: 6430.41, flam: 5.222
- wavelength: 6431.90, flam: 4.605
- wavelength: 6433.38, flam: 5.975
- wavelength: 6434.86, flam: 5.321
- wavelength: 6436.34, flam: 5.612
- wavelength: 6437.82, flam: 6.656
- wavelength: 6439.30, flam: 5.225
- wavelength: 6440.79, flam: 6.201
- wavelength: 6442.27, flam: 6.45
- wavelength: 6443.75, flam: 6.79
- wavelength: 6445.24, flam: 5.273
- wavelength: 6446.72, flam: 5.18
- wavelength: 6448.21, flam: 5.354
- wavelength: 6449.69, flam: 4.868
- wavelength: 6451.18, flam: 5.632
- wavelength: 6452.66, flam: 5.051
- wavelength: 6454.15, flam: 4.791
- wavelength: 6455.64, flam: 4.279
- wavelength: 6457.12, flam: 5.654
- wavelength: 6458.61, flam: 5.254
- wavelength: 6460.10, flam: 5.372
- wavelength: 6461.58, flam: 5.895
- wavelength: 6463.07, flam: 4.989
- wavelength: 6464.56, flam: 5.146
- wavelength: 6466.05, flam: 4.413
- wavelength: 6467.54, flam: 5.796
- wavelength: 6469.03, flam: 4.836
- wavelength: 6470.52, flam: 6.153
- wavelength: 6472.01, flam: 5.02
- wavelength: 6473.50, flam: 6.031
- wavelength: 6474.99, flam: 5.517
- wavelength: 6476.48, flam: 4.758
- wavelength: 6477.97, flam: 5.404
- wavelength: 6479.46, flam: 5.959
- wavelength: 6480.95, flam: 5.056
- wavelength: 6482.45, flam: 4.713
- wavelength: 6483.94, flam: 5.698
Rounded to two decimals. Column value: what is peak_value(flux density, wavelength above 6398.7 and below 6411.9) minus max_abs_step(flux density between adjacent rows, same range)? 4.62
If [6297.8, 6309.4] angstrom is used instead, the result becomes 4.60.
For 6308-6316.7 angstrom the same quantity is 4.28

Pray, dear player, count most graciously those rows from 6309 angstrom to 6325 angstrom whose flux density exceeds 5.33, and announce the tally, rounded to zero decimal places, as 5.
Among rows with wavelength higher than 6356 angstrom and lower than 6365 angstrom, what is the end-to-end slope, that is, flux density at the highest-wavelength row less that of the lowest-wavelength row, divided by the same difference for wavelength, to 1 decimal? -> 0.0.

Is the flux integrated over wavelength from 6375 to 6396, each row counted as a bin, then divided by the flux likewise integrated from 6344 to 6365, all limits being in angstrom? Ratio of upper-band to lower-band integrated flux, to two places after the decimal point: 1.04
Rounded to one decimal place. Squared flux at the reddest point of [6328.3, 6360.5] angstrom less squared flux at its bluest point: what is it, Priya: 10.0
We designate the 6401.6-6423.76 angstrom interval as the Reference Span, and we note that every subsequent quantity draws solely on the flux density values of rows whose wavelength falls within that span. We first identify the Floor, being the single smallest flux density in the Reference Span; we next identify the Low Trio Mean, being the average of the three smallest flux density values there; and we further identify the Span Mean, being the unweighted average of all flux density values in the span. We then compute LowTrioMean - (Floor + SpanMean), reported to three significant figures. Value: -4.72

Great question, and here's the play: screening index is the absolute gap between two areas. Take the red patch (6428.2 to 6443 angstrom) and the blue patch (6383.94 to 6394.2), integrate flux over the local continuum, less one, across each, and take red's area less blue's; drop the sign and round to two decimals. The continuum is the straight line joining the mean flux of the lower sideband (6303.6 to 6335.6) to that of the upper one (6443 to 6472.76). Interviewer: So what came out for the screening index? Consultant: 0.79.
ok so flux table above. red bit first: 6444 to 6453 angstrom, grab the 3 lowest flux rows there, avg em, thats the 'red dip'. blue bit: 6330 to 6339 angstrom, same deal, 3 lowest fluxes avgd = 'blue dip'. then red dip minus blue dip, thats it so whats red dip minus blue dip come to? 1.0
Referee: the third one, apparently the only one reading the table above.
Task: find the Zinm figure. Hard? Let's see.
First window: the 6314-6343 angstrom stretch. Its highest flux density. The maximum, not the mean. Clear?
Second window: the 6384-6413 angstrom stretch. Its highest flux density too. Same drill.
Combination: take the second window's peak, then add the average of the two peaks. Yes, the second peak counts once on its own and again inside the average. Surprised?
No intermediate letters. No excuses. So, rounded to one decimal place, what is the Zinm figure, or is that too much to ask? 13.0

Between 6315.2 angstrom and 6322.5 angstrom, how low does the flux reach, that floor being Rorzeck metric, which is 4.673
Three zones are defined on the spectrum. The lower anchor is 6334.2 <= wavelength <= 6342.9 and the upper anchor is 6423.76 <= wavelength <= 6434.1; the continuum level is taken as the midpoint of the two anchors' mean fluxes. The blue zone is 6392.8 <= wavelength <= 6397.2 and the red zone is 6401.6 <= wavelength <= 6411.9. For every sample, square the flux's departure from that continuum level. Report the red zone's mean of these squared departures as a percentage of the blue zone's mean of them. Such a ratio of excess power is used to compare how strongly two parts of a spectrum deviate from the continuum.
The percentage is 13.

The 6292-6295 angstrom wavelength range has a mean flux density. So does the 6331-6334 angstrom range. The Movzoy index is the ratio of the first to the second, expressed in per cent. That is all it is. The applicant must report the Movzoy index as 91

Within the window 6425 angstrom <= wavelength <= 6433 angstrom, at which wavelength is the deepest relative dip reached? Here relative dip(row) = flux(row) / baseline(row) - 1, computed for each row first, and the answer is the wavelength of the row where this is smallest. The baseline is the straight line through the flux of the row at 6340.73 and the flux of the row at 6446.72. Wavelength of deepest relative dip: 6427.45 angstrom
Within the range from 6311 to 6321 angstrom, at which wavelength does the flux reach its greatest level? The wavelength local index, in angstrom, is 6317.41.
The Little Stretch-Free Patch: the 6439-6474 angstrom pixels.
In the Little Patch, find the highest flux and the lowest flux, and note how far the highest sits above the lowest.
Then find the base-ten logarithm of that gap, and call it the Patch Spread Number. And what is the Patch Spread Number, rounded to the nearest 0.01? 0.40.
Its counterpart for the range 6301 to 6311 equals 0.09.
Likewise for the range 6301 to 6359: 0.43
